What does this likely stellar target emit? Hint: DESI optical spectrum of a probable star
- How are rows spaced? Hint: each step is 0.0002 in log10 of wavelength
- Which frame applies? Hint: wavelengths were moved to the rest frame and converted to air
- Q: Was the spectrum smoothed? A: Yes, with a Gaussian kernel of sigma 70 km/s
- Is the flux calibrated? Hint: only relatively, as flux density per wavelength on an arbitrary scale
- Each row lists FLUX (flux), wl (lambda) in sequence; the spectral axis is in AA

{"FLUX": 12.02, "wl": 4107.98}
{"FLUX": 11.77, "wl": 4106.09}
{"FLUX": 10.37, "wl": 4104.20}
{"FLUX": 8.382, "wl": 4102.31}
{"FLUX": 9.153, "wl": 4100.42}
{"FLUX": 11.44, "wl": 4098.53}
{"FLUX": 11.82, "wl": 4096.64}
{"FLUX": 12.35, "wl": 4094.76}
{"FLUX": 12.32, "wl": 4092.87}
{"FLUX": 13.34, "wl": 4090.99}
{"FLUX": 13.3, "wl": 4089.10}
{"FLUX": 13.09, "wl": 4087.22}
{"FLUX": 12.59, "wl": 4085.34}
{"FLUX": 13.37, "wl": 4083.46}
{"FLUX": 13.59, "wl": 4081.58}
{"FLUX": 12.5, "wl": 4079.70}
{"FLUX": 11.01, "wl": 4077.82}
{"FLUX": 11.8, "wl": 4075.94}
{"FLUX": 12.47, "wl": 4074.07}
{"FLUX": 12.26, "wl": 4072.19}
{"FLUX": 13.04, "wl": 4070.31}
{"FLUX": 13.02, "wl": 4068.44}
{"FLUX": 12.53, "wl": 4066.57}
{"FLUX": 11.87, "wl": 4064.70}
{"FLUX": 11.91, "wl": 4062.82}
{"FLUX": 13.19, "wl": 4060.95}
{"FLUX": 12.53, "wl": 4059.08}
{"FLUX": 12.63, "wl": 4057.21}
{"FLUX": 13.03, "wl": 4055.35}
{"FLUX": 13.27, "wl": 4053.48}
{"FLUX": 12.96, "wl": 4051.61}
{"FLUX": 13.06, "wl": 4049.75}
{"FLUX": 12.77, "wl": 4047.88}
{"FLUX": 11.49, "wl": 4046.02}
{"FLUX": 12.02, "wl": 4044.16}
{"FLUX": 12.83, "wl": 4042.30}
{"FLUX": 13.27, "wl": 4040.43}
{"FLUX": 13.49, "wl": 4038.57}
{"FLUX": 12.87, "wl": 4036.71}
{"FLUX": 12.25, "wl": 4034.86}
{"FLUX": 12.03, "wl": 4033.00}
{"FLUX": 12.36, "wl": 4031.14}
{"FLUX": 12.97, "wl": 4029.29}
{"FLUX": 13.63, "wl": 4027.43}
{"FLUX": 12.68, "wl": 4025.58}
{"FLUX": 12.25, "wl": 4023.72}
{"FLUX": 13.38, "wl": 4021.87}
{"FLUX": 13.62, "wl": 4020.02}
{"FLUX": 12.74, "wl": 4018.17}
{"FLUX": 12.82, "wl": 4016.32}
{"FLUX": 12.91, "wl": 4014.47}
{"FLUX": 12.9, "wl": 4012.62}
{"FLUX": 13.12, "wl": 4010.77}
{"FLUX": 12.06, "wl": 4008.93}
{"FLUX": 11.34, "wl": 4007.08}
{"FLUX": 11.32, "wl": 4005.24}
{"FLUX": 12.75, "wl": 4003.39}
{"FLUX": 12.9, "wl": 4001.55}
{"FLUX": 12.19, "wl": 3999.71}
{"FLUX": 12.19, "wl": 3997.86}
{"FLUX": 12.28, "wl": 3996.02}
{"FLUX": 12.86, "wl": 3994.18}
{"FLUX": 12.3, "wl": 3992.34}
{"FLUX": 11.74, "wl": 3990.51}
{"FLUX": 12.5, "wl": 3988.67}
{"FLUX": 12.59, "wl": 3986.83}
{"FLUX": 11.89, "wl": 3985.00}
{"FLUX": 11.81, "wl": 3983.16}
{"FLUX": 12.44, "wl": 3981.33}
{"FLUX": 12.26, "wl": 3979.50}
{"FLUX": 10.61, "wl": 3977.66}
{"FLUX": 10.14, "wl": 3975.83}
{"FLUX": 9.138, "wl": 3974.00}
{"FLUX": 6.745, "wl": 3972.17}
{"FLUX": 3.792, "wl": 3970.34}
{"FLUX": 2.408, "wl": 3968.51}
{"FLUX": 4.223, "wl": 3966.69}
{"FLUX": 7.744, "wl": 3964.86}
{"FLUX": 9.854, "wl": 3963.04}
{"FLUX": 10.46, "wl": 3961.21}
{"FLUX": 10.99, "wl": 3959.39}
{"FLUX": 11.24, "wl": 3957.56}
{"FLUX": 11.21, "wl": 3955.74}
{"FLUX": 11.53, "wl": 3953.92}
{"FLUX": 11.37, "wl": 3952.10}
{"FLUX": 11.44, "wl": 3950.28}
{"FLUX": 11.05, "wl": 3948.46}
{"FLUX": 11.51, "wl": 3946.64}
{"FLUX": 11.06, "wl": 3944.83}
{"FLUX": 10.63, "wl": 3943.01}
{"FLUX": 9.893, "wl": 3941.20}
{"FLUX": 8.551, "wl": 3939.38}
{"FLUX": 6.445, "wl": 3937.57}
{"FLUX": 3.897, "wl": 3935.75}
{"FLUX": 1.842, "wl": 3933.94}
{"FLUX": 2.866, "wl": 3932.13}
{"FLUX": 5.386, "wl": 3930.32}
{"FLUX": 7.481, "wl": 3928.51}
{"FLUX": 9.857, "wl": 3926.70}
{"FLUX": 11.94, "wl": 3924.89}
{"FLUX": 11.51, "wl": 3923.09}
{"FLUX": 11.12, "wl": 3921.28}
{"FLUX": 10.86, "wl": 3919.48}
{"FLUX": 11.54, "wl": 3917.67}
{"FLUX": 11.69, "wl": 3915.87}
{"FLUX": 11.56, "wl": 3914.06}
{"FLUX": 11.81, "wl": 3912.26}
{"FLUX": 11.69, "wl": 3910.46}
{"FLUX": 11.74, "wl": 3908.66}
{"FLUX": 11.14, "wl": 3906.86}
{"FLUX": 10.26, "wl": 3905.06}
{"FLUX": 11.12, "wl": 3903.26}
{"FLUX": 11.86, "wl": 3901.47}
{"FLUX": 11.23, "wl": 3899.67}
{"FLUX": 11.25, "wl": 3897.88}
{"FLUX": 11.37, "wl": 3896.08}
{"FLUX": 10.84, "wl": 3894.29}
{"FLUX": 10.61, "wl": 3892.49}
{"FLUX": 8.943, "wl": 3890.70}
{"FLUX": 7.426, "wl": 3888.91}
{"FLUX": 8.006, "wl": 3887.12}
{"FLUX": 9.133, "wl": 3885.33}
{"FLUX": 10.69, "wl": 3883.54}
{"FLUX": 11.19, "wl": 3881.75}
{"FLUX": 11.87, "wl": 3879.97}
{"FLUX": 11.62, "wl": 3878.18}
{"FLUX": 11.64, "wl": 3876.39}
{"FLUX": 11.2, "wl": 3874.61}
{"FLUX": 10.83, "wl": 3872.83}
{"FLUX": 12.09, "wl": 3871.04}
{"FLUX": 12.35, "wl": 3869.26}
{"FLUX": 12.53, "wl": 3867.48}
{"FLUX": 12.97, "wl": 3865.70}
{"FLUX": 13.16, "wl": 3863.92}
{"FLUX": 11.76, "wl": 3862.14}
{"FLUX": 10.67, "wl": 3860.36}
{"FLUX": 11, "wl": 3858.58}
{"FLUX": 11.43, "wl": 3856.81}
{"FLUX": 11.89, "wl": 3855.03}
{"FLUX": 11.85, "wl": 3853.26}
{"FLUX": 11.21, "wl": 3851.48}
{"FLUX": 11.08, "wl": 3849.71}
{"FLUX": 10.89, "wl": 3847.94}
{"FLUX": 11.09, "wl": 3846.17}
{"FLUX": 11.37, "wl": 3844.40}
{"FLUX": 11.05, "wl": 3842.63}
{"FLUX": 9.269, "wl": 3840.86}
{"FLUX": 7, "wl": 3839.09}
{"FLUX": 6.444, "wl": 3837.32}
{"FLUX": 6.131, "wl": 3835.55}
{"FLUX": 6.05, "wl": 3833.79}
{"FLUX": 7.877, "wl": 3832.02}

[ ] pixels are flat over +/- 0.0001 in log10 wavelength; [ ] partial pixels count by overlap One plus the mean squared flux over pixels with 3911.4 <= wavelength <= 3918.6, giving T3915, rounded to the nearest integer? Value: 137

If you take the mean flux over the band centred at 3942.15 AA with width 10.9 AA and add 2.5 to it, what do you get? 12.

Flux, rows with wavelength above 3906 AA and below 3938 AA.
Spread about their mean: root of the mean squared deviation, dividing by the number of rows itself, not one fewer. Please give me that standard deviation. 3.4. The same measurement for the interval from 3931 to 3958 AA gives 3.3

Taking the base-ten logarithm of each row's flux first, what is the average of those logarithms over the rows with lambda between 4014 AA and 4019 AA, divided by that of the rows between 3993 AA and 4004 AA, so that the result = 1.01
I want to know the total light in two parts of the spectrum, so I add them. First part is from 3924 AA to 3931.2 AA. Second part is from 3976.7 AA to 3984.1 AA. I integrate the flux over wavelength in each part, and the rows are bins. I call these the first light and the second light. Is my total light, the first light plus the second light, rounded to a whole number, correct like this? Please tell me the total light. 149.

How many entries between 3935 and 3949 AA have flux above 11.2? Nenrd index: 1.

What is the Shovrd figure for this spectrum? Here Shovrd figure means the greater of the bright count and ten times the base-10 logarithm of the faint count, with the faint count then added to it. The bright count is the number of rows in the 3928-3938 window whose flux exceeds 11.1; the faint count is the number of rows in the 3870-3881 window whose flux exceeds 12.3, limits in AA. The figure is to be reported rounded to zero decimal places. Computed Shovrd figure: 0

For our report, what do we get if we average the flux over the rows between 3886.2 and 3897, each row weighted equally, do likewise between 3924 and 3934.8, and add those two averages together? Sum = 16.1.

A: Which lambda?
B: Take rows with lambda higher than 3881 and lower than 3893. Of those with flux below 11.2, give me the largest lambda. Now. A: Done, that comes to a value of 3892.49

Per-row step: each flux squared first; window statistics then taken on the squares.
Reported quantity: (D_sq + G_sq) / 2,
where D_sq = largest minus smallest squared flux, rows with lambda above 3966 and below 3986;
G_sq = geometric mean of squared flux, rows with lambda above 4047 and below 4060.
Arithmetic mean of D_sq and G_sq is 158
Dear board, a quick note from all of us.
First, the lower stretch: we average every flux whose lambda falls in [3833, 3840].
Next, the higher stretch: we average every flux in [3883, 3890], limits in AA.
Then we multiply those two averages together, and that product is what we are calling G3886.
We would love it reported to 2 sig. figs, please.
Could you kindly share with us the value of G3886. 56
